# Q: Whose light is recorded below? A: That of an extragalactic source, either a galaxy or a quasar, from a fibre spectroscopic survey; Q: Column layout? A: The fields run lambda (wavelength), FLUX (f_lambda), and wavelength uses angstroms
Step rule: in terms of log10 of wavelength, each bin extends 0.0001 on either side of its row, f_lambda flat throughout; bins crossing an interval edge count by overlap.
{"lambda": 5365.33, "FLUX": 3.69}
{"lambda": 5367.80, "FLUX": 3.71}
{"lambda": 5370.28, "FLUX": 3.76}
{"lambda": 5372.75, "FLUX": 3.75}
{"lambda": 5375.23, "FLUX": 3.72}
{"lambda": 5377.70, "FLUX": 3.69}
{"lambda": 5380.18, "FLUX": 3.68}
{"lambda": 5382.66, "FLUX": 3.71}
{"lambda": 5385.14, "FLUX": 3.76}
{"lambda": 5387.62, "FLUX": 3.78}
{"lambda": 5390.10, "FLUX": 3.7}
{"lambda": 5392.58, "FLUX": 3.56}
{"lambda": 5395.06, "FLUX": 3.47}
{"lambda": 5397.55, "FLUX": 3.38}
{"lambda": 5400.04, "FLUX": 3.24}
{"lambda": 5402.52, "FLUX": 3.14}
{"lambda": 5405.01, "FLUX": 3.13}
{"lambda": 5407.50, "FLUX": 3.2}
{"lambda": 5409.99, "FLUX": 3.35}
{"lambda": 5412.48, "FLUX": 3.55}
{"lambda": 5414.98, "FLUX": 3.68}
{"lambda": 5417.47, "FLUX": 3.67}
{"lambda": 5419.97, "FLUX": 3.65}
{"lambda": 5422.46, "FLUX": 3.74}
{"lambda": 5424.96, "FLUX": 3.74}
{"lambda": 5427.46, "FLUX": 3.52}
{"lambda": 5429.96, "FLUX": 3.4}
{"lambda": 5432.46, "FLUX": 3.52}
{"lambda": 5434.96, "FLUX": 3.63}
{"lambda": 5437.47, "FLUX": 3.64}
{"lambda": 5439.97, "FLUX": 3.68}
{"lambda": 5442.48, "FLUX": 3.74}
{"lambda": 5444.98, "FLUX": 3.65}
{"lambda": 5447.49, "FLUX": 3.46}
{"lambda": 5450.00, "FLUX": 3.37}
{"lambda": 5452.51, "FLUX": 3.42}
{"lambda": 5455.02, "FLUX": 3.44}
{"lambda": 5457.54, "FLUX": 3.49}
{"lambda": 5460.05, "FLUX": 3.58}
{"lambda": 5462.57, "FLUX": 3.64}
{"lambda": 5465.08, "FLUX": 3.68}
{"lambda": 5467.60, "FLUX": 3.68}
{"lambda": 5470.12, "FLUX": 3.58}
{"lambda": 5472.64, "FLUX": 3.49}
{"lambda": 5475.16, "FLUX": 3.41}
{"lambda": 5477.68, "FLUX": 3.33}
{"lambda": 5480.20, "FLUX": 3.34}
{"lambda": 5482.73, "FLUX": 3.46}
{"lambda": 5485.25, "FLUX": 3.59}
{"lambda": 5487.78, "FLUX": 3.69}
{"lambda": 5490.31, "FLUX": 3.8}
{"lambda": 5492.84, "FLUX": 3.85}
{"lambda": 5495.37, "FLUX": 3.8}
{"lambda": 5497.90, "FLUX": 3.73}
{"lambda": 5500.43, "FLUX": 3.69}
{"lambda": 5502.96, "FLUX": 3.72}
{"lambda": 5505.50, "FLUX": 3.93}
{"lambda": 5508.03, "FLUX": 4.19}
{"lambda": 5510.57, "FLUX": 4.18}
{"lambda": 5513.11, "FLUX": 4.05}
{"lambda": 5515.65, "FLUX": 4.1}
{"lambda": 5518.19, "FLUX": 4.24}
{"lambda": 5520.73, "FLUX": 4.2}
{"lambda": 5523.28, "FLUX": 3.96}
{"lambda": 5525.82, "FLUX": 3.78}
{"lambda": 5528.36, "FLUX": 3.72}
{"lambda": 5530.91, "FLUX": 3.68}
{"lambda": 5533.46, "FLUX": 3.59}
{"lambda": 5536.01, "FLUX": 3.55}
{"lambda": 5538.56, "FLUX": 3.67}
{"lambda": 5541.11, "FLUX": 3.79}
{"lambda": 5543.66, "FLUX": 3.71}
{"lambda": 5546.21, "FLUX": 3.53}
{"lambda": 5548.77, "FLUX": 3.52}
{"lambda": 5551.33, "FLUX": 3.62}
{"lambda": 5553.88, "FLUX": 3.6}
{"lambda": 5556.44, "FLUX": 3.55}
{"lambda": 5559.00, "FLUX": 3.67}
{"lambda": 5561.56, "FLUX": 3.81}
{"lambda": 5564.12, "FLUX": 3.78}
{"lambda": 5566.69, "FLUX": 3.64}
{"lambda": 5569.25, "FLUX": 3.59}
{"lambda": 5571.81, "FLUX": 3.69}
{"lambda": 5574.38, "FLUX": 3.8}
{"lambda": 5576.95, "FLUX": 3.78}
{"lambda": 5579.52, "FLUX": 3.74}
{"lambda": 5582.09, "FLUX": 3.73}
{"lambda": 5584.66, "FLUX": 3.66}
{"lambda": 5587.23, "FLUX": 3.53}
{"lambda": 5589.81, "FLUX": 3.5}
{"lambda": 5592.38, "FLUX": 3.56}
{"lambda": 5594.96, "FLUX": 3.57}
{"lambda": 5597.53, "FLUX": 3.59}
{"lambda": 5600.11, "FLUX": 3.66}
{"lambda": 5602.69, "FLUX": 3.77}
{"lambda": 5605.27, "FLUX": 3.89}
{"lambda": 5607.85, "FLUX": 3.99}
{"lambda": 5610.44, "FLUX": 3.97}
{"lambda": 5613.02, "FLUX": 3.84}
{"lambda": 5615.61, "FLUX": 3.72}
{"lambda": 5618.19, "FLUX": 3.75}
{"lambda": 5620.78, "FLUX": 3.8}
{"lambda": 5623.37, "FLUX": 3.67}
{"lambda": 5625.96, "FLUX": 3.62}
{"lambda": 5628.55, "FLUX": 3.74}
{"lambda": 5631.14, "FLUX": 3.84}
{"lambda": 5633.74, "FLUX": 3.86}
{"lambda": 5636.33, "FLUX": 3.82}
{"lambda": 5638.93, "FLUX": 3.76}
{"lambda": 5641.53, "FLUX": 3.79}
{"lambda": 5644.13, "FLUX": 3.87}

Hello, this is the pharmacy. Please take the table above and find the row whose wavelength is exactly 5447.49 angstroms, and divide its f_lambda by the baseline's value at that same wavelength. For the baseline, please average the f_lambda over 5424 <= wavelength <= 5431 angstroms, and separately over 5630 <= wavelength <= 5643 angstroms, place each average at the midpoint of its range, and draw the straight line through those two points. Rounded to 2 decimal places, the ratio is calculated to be 0.97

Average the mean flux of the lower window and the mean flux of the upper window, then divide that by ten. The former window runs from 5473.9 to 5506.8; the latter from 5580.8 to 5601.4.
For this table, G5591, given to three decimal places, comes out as 0.362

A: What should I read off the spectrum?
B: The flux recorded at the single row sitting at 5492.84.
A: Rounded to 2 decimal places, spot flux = 3.85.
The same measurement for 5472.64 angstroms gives 3.49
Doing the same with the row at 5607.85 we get 3.99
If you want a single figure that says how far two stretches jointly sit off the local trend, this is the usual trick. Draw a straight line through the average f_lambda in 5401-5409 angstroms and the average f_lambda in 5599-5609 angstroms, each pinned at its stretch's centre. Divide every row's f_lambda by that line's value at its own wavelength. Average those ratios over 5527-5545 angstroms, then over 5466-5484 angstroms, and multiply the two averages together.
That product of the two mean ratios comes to 1.04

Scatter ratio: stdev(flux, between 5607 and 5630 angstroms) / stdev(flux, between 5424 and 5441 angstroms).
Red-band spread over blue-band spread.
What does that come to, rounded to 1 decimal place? 1.1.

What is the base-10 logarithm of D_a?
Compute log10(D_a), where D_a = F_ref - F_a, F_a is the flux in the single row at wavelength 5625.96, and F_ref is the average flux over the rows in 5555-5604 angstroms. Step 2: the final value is -1.4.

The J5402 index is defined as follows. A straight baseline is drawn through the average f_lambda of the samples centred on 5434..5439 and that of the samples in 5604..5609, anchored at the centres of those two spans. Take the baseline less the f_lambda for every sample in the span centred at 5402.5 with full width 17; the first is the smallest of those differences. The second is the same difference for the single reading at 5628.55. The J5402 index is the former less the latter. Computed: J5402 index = -0.15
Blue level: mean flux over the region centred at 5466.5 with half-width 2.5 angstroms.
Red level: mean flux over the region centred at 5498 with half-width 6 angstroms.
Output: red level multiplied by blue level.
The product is 13.8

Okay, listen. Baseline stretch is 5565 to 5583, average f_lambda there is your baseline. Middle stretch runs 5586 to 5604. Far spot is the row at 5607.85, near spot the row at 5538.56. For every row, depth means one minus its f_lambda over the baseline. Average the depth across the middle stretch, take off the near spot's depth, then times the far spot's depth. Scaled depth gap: -0.0015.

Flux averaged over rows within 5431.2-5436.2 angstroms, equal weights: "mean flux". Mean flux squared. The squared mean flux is 12.8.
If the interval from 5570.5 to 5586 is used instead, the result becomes 13.9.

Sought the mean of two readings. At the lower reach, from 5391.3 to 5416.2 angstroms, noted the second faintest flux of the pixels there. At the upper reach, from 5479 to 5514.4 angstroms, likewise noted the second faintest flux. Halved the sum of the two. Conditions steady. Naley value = 3.30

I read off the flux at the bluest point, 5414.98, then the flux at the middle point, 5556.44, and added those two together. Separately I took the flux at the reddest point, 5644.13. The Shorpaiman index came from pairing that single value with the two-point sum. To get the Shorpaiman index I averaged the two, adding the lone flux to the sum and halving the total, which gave 5.550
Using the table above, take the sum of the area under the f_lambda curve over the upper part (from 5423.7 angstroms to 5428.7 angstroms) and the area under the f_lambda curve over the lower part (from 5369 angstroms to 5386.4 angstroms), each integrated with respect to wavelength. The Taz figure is 83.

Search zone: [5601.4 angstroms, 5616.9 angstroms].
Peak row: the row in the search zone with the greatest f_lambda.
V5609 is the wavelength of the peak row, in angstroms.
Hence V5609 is 5607.85 angstroms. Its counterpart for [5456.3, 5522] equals 5518.19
